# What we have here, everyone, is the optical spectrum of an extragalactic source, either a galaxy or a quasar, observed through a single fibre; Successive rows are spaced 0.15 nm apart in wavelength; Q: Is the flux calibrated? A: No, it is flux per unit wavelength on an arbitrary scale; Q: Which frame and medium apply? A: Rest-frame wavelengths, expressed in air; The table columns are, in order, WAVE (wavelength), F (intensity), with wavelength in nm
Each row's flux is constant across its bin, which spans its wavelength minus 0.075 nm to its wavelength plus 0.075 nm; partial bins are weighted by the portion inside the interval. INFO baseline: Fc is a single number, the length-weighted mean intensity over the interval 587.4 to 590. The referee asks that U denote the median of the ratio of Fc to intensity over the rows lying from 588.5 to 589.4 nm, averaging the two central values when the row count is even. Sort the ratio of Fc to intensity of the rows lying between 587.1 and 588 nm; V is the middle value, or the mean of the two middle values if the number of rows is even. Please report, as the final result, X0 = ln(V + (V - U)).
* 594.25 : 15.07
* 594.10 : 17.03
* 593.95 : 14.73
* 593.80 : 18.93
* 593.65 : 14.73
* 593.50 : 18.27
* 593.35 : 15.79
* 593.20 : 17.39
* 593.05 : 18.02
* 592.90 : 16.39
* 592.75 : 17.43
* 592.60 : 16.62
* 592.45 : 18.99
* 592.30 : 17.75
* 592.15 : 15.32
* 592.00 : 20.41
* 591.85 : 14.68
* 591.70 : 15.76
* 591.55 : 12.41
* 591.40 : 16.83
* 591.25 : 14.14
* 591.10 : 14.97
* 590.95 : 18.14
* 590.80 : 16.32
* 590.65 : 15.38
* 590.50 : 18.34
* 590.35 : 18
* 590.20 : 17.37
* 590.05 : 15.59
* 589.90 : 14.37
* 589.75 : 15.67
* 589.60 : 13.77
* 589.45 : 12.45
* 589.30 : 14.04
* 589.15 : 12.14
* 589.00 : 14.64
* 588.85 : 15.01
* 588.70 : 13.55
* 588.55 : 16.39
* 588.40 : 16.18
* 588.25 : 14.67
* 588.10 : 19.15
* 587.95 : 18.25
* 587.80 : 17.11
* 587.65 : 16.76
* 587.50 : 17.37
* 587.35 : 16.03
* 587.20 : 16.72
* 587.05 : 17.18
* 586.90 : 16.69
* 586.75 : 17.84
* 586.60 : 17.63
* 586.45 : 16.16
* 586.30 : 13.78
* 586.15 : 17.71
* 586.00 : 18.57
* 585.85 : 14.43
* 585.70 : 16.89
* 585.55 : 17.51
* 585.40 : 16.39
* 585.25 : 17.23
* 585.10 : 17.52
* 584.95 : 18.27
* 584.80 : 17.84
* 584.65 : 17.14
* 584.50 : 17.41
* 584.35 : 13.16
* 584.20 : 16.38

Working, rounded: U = 1.07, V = 0.909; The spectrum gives -0.30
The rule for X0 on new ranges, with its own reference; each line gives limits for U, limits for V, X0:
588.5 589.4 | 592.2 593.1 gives -0.39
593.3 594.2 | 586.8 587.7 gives -0.11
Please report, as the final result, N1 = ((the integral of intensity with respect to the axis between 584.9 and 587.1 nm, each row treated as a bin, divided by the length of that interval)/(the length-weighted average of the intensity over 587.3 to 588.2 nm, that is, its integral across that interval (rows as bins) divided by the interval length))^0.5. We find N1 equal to 0.99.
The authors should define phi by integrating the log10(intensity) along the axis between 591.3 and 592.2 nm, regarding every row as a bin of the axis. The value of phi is 1.08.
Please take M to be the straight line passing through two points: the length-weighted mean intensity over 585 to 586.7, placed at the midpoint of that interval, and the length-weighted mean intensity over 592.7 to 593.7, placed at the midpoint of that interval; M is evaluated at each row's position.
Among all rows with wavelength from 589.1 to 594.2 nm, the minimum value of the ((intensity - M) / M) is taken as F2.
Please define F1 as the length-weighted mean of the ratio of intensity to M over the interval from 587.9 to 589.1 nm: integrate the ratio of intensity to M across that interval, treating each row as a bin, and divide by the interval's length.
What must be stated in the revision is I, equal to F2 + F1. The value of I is 0.67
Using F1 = 0.943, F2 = -0.278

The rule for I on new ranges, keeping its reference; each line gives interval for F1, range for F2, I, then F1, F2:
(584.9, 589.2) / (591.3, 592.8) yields 0.72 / 0.983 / -0.264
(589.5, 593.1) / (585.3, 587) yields 0.79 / 0.968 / -0.178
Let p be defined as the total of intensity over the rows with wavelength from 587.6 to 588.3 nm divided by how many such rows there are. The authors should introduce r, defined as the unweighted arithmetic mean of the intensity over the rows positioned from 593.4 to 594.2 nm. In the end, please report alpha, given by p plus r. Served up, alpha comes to 33.9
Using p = 17.2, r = 16.7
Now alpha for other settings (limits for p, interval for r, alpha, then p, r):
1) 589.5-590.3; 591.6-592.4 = 32.1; 15.4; 16.8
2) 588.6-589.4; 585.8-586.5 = 30.0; 13.9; 16.1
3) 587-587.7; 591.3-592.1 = 32.8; 16.8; 16.0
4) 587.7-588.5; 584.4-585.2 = 34.7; 17.1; 17.6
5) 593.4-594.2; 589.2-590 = 30.8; 16.7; 14.1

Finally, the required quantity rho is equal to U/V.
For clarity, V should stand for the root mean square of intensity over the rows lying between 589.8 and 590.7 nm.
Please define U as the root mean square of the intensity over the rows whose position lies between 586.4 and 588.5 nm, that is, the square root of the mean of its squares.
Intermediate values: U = 17.0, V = 16.6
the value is 1.03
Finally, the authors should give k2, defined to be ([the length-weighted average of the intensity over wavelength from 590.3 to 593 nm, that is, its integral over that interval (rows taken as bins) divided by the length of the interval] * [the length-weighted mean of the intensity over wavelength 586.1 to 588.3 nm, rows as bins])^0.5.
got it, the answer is 16.7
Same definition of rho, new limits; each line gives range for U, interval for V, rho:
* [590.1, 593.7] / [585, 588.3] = 0.99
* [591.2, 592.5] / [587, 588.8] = 0.99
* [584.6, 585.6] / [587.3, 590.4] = 1.11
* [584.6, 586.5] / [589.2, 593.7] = 1.04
